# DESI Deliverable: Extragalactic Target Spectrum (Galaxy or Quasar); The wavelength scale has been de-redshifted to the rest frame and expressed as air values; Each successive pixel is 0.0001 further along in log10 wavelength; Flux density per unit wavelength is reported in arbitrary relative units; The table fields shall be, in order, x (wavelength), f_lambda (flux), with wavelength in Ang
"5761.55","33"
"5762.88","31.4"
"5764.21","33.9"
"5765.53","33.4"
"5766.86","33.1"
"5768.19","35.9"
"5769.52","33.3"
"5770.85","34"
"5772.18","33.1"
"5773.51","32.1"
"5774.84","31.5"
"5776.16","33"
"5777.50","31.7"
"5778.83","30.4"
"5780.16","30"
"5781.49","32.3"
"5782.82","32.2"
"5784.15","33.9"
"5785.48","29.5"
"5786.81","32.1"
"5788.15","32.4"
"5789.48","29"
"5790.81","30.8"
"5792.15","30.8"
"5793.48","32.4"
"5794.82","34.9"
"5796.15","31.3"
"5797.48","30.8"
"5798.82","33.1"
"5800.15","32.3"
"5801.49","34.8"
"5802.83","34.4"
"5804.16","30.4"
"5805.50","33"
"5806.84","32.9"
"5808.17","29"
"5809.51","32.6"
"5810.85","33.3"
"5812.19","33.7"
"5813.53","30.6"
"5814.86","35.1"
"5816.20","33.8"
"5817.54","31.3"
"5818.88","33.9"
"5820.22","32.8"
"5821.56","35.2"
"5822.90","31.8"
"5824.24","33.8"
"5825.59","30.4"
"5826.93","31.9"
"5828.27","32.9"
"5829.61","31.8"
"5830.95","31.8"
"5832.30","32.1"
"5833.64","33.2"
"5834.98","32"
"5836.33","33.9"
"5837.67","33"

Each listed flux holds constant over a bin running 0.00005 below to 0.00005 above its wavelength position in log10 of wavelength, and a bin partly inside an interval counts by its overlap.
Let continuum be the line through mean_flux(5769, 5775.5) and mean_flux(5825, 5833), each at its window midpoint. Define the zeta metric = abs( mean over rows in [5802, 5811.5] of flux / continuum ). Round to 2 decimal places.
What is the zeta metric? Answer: 1.00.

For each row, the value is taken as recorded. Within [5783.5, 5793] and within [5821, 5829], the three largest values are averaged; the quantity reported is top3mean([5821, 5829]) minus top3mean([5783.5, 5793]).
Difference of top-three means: 1.2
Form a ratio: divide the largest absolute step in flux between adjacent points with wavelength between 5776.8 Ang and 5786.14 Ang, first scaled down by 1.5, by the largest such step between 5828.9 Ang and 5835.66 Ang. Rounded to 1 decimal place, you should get 2.4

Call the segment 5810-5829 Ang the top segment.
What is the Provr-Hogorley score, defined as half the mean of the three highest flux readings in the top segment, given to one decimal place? 17.4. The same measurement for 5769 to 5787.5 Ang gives 16.9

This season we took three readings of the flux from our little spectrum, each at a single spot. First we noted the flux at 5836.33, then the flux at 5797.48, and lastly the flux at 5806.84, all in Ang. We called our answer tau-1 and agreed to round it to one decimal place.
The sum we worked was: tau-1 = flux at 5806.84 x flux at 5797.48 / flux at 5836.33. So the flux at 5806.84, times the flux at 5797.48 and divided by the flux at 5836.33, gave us 29.9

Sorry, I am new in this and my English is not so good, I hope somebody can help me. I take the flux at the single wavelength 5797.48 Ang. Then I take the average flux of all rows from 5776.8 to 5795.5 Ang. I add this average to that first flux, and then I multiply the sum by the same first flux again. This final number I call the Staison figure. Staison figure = 1922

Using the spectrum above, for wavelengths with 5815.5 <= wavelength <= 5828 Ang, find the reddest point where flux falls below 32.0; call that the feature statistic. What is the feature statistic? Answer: 5826.93 Ang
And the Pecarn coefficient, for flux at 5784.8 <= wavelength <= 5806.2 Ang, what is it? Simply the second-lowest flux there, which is 29.5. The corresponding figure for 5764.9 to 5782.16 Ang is 30.4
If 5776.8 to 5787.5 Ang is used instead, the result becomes 30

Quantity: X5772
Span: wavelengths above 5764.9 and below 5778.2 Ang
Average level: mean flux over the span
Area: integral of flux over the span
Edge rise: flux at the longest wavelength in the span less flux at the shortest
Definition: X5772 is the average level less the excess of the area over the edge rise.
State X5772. -409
